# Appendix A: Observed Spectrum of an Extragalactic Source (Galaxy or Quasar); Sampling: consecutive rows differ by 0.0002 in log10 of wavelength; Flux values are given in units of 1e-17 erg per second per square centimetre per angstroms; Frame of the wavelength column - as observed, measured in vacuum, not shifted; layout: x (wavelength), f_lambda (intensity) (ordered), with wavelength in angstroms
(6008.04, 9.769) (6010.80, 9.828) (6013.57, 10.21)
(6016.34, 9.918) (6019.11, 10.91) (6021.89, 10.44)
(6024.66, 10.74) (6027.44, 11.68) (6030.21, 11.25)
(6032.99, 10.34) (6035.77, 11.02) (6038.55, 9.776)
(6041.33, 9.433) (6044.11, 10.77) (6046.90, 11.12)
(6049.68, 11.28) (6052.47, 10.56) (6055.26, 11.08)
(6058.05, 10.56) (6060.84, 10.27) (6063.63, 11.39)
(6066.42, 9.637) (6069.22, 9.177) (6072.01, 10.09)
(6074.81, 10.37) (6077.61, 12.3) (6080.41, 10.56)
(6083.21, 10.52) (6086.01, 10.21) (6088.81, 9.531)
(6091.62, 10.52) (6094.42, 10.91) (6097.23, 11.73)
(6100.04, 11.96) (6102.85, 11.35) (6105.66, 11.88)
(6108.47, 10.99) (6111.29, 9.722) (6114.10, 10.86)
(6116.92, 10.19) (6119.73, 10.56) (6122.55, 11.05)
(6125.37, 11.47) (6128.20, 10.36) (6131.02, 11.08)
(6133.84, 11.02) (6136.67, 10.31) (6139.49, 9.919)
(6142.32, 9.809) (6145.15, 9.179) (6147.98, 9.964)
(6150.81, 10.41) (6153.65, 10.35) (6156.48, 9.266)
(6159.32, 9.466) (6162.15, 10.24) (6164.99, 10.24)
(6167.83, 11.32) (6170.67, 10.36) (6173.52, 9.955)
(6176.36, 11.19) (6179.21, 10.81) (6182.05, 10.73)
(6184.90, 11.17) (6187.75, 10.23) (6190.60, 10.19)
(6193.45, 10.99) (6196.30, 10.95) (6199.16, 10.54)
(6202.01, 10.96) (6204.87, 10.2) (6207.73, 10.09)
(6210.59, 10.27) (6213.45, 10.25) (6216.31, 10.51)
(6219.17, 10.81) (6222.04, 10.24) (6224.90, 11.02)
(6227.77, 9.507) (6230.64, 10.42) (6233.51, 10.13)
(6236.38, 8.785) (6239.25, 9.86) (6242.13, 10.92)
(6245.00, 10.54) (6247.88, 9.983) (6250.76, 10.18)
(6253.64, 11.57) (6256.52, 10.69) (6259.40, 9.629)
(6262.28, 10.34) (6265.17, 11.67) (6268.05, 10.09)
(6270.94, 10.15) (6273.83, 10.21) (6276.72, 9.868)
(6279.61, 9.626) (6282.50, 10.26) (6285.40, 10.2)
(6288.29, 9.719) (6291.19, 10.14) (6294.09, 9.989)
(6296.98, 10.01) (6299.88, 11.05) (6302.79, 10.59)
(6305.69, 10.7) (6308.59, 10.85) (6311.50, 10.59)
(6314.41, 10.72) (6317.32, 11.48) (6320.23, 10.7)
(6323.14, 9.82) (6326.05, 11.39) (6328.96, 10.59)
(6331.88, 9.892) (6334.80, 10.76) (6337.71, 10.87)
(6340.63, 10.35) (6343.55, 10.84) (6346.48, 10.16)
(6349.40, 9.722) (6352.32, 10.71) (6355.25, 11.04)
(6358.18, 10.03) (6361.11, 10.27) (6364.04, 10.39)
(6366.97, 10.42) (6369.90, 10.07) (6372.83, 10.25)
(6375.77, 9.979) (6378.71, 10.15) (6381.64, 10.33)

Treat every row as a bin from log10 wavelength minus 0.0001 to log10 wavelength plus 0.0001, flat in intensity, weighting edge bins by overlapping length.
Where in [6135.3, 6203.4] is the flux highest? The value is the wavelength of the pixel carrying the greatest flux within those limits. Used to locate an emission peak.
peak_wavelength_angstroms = 6167.83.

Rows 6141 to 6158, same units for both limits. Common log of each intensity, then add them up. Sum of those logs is 5.95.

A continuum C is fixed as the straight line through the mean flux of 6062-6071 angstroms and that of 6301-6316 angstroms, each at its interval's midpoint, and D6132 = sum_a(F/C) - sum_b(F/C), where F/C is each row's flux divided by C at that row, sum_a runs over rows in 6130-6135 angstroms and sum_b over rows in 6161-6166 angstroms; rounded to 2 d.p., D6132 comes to 0.17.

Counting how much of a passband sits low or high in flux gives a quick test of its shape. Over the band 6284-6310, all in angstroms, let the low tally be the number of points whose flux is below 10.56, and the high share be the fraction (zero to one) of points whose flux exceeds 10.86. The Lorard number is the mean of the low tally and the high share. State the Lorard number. 2.6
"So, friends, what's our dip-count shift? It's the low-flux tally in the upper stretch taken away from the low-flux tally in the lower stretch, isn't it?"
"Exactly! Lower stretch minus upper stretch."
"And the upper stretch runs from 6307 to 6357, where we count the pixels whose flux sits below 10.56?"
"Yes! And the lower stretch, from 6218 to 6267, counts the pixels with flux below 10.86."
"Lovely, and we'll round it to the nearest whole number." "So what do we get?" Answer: 8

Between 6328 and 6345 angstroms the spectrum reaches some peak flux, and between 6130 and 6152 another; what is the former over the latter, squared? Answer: 0.96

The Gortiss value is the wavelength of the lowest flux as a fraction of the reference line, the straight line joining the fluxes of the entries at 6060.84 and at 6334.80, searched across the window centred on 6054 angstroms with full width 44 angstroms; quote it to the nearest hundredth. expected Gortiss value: 6069.22 angstroms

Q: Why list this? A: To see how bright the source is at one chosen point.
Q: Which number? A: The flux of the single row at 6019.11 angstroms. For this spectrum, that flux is 10.91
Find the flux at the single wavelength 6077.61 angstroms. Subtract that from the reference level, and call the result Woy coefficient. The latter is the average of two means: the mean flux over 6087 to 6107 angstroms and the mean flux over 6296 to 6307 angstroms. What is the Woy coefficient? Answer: -1.4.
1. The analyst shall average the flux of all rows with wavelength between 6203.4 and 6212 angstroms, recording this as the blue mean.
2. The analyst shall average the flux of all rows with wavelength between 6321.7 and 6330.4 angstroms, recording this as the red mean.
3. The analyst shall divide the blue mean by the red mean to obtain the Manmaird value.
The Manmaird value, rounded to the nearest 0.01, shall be 0.96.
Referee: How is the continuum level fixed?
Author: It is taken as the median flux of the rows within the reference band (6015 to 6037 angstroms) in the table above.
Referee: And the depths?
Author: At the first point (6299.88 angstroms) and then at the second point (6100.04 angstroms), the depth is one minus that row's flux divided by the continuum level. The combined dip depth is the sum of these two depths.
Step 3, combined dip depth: -0.13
